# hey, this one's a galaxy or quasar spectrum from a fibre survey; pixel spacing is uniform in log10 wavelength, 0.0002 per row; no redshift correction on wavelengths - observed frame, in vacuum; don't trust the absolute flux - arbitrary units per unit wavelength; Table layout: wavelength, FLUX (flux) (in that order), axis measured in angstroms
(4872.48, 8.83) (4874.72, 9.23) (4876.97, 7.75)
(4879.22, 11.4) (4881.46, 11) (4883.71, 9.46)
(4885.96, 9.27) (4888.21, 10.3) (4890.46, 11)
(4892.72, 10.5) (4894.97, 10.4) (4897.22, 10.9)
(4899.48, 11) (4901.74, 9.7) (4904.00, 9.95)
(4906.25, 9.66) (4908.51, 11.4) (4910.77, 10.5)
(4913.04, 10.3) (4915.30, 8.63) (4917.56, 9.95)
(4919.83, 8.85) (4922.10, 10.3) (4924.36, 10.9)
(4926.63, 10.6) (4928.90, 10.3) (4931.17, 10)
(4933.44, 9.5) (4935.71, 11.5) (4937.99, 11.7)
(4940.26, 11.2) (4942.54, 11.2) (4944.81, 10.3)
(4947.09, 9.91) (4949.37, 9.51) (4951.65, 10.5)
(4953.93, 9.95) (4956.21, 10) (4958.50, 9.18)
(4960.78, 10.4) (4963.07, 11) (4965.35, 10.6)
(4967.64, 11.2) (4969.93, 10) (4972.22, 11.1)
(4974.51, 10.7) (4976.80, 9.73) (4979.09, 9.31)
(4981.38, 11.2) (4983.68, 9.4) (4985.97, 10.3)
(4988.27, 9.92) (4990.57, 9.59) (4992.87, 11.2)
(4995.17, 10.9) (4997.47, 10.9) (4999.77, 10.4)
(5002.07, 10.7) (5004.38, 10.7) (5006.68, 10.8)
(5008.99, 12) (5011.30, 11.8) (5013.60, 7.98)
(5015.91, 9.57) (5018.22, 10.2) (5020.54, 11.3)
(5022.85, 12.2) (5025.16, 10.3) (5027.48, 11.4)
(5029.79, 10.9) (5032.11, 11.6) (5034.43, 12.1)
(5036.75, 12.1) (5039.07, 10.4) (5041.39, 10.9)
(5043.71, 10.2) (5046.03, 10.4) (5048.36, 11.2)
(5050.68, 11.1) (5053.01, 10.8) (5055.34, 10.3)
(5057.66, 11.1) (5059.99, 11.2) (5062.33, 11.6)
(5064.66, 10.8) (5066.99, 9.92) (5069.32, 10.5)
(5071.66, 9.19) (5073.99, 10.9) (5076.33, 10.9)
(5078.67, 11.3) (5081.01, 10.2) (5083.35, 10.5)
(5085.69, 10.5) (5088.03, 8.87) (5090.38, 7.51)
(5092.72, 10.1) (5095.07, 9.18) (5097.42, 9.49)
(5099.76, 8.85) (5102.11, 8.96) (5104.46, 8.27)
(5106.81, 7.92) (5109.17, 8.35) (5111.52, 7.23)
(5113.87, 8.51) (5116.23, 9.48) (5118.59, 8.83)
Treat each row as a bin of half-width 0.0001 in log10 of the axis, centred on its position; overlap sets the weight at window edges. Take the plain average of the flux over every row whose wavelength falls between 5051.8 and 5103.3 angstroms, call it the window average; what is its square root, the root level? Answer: 3.181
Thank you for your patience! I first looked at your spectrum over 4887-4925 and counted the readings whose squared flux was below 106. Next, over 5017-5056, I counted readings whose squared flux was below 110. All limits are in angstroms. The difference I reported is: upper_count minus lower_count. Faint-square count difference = 0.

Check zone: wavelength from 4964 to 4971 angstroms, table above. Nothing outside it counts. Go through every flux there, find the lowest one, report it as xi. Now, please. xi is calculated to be 10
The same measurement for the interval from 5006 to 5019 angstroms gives 7.98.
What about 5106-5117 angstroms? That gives 7.23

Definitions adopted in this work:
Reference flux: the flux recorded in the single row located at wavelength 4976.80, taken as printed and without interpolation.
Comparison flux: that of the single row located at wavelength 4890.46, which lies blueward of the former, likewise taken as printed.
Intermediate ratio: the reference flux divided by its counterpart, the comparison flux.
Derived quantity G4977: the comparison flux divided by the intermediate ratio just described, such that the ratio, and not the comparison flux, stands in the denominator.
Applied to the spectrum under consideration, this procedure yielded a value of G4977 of 12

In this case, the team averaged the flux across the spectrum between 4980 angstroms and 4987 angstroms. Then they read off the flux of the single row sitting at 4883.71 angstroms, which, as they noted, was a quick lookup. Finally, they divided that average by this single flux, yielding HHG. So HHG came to 1.09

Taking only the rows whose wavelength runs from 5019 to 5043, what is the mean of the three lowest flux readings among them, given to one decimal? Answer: 10.5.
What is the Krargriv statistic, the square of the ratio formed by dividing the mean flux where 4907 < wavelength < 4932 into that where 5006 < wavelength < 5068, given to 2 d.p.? 1.15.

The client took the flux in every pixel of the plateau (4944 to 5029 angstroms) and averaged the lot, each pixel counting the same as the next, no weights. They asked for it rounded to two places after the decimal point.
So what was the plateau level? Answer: 10.44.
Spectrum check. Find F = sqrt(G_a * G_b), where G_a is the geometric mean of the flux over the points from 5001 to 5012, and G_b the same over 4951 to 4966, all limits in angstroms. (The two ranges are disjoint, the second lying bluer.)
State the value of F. 10.7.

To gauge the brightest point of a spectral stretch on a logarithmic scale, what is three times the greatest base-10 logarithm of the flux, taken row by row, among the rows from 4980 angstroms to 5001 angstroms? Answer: 3.15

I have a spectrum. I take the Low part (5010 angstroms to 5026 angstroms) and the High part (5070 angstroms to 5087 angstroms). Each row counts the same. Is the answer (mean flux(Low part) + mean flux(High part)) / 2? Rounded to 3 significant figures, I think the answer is 10.5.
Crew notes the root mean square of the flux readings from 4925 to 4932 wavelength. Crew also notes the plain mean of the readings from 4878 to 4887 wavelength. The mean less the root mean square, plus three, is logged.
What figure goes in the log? 3.0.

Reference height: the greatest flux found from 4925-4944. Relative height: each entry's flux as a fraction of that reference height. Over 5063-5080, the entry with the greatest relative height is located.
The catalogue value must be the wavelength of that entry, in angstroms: 5078.67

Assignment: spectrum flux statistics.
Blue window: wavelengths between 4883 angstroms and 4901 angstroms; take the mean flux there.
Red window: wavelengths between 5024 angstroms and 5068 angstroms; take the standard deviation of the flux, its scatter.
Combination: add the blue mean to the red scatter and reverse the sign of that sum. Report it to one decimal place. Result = -11.0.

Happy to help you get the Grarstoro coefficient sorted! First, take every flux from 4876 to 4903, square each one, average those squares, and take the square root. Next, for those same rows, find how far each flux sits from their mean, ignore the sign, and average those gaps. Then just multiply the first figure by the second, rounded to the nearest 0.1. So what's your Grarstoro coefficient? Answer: 8.1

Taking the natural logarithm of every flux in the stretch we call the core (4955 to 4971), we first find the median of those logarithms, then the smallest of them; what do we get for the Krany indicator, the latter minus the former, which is -0.125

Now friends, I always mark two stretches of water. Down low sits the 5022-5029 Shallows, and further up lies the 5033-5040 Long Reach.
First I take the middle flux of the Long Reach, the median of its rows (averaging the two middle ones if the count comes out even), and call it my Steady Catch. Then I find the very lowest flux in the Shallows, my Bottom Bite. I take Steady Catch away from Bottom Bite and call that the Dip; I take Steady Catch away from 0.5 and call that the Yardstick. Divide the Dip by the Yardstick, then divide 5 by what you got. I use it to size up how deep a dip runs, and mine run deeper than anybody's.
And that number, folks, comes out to 32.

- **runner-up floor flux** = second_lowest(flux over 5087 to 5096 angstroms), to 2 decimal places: 8.87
